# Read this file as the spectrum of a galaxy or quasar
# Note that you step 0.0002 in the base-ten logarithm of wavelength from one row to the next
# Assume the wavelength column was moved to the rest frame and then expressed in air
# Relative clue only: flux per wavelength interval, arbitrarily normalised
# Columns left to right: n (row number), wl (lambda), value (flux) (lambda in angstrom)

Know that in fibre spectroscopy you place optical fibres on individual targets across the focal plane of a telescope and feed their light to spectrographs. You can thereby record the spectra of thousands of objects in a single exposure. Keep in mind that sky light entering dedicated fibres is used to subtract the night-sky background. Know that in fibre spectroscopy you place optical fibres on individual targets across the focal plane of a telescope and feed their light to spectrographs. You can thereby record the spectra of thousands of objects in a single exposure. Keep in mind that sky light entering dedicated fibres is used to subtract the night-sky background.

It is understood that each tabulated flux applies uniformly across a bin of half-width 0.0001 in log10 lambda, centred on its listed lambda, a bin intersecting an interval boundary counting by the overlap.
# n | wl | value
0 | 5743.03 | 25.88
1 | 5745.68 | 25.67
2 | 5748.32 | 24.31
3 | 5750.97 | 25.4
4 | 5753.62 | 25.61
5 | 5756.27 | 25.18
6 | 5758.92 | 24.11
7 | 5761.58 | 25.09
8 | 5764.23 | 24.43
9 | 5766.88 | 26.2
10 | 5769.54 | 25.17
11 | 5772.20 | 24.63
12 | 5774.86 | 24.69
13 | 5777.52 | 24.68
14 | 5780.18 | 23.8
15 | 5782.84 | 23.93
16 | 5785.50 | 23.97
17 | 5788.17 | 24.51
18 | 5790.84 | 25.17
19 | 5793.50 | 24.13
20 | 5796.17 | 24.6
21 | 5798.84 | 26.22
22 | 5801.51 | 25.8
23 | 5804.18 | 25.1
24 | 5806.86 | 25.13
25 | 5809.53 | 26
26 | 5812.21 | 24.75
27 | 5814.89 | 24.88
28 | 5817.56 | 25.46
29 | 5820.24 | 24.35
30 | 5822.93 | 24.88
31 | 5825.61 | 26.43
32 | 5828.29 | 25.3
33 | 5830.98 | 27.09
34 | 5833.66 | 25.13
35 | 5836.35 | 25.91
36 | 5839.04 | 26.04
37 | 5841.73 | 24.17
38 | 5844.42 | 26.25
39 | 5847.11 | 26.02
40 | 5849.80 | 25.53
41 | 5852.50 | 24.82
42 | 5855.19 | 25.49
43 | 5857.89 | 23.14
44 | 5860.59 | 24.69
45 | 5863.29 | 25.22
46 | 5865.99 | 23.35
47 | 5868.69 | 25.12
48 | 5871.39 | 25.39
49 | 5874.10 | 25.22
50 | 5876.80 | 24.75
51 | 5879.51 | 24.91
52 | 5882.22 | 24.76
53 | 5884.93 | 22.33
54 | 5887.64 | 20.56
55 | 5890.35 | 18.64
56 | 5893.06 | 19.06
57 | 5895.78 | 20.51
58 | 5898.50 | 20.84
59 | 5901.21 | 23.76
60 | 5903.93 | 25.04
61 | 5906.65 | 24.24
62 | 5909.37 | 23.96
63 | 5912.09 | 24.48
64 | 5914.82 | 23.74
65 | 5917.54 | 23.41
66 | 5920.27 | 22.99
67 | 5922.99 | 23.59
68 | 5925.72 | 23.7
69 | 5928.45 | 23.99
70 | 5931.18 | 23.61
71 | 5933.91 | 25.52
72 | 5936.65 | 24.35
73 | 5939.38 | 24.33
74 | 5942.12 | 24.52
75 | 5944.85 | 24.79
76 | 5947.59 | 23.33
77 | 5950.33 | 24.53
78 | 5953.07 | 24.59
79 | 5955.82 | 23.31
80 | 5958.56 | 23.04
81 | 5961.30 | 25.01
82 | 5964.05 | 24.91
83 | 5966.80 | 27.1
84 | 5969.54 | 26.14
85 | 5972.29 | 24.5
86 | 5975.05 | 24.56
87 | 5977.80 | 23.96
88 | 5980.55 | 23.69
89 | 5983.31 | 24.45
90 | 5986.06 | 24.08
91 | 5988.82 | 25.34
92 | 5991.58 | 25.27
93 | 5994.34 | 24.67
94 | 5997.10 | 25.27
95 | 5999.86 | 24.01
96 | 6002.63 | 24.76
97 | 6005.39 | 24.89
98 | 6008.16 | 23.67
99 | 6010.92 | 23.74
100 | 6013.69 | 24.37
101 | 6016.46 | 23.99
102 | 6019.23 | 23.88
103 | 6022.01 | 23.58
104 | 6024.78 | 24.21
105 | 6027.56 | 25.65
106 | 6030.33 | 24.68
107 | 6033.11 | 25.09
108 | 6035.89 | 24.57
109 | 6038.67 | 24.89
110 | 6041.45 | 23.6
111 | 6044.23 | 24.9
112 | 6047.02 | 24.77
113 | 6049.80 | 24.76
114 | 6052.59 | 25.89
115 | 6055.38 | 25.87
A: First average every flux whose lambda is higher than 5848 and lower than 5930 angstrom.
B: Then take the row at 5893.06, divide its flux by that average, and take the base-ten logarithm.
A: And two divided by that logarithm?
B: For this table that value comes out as -22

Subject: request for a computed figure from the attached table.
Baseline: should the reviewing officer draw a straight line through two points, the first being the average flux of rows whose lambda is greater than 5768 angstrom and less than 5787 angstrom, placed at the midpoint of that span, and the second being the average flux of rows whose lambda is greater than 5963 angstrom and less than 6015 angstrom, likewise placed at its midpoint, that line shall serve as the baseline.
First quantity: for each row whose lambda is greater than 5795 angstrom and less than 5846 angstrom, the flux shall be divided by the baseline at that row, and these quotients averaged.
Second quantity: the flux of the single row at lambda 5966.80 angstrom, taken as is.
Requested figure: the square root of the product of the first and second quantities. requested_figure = 5.31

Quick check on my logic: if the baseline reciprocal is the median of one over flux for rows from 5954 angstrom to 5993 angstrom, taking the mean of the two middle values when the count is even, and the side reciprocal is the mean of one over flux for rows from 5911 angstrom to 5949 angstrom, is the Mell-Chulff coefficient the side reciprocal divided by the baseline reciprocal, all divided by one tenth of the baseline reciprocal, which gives 251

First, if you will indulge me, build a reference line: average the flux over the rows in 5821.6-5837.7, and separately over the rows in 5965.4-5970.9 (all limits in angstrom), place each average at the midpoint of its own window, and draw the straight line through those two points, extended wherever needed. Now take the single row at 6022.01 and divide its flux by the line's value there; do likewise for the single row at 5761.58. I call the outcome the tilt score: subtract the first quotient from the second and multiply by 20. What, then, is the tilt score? 2.3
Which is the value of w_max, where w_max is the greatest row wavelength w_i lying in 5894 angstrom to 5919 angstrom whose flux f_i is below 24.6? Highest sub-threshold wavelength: 5917.54 angstrom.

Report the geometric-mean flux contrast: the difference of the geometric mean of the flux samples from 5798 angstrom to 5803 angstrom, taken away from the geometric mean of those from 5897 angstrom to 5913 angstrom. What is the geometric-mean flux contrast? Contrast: -2.3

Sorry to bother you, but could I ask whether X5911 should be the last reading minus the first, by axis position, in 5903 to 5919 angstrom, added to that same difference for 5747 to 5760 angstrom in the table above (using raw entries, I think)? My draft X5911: -1.8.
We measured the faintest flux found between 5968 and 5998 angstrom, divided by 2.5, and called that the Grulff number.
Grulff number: 9.5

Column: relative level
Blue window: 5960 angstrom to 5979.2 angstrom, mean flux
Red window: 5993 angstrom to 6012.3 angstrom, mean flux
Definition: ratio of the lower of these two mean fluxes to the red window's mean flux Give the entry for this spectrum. 1.00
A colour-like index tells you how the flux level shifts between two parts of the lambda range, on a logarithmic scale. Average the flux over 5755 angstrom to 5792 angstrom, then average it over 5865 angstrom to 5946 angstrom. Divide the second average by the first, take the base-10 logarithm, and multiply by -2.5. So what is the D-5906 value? 0.05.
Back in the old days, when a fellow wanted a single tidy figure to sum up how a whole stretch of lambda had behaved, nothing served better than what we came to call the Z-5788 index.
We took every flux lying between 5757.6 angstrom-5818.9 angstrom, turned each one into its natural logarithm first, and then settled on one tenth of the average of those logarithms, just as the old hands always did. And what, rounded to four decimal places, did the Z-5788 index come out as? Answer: 0.3214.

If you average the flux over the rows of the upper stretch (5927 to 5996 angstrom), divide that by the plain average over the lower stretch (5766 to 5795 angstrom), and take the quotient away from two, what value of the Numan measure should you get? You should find 1.00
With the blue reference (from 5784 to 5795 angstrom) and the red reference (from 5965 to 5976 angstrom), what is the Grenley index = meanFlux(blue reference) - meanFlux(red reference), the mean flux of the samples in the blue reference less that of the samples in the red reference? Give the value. -1.1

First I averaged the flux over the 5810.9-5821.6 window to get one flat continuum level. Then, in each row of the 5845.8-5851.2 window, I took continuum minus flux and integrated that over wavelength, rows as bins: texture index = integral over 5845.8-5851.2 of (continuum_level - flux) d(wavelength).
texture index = -5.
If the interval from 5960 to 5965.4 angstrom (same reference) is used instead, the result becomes -1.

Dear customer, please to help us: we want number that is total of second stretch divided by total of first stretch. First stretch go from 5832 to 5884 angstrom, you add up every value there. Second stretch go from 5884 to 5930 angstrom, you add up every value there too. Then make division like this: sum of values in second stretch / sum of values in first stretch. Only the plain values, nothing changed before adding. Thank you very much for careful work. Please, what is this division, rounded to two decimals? 0.81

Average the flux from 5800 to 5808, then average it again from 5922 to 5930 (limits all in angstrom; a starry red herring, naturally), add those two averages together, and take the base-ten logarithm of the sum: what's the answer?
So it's 1.691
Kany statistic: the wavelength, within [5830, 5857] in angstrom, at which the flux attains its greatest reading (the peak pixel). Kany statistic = 5830.98 angstrom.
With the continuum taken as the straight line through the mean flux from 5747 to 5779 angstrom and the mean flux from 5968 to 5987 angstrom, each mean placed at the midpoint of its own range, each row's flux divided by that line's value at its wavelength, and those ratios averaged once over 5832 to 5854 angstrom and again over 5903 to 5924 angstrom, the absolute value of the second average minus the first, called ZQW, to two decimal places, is 0.06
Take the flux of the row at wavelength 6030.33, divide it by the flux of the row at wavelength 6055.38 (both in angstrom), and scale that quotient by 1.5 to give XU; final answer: 1.43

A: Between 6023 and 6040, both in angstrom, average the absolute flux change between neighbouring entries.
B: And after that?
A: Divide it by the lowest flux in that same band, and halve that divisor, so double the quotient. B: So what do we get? 0.060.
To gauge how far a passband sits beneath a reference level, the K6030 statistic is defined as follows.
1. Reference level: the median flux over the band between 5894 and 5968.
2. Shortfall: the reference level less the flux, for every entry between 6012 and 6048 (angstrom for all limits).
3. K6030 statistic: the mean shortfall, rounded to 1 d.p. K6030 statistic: -0.5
